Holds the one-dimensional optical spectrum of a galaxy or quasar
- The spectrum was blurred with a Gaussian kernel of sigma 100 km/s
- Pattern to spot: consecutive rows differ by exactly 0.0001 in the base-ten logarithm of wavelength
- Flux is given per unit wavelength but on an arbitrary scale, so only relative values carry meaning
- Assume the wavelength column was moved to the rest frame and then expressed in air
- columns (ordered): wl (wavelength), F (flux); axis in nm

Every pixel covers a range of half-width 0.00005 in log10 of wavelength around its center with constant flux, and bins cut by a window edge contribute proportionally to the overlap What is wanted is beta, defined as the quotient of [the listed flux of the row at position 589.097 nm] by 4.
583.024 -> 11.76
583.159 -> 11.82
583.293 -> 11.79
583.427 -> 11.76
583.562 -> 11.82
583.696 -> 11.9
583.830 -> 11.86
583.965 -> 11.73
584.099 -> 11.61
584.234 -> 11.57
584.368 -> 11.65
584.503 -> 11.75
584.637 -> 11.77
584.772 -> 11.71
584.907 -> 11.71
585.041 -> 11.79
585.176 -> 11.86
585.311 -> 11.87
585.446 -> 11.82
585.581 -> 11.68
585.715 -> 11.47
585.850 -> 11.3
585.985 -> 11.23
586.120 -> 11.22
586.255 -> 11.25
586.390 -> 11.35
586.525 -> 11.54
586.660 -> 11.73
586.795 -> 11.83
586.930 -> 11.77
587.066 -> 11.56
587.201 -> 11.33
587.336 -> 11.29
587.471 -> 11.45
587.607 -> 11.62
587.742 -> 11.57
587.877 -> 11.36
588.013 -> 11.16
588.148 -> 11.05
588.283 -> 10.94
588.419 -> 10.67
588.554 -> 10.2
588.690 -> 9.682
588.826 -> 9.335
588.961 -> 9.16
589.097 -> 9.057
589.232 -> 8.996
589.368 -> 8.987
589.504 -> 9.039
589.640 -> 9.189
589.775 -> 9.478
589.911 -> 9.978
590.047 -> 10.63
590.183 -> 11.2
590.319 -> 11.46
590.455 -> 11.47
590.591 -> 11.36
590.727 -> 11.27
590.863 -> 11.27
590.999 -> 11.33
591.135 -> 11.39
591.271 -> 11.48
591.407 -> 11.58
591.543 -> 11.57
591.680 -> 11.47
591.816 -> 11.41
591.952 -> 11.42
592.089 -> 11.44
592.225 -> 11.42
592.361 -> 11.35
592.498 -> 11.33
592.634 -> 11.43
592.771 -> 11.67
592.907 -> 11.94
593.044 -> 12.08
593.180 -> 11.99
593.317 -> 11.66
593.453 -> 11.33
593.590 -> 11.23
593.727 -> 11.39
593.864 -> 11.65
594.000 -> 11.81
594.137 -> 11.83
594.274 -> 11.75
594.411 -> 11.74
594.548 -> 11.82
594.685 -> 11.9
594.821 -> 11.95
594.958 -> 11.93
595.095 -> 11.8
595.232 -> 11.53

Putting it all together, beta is 2.26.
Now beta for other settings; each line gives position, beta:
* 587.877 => 2.84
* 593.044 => 3.02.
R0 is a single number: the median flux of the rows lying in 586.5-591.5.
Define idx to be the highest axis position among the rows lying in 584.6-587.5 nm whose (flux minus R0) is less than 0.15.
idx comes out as 587.336 nm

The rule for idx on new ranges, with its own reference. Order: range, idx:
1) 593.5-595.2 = 593.727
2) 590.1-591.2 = 591.135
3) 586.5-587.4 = 587.336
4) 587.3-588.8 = 588.690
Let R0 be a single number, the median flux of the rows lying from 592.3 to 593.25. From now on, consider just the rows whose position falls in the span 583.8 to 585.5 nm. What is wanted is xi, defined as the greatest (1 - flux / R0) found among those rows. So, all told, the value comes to 0.01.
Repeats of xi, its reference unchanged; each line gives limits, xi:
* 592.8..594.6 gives 0.04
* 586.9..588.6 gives 0.13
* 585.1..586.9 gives 0.04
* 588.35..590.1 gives 0.23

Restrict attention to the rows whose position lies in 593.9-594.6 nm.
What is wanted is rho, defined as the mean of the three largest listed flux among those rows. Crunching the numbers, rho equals 11.8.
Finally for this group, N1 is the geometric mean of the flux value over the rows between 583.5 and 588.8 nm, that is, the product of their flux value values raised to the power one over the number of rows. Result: 11.4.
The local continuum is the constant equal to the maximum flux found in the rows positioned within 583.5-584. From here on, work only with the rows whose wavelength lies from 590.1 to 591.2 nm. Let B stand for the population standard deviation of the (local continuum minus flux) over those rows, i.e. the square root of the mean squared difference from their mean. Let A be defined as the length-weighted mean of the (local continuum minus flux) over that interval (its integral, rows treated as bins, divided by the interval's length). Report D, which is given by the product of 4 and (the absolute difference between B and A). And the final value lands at 1.9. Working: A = 0.57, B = 0.09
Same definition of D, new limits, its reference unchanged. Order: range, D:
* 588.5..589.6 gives 8.8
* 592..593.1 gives 0.2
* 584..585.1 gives 0.5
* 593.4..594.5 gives 0.3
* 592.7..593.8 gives 0.3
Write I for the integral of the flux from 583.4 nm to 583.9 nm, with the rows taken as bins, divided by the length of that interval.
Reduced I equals 11.8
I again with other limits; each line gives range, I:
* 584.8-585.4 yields 11.8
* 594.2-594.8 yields 11.8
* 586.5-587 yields 11.7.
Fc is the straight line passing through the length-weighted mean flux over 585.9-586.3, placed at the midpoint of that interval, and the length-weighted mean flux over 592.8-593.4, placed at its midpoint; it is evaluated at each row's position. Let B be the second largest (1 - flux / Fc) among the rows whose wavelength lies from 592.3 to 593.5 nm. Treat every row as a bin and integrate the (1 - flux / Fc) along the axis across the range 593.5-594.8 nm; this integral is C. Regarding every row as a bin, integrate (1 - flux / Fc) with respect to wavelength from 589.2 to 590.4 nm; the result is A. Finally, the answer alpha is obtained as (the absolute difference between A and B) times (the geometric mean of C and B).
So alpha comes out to 0.005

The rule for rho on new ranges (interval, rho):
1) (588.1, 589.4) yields 10.9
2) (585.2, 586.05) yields 11.8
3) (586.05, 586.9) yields 11.7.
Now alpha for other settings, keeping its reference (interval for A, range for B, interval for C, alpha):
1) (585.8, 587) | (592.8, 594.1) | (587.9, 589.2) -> 0.006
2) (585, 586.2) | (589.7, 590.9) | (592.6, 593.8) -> 0.011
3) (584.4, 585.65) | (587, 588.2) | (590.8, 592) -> 0.002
